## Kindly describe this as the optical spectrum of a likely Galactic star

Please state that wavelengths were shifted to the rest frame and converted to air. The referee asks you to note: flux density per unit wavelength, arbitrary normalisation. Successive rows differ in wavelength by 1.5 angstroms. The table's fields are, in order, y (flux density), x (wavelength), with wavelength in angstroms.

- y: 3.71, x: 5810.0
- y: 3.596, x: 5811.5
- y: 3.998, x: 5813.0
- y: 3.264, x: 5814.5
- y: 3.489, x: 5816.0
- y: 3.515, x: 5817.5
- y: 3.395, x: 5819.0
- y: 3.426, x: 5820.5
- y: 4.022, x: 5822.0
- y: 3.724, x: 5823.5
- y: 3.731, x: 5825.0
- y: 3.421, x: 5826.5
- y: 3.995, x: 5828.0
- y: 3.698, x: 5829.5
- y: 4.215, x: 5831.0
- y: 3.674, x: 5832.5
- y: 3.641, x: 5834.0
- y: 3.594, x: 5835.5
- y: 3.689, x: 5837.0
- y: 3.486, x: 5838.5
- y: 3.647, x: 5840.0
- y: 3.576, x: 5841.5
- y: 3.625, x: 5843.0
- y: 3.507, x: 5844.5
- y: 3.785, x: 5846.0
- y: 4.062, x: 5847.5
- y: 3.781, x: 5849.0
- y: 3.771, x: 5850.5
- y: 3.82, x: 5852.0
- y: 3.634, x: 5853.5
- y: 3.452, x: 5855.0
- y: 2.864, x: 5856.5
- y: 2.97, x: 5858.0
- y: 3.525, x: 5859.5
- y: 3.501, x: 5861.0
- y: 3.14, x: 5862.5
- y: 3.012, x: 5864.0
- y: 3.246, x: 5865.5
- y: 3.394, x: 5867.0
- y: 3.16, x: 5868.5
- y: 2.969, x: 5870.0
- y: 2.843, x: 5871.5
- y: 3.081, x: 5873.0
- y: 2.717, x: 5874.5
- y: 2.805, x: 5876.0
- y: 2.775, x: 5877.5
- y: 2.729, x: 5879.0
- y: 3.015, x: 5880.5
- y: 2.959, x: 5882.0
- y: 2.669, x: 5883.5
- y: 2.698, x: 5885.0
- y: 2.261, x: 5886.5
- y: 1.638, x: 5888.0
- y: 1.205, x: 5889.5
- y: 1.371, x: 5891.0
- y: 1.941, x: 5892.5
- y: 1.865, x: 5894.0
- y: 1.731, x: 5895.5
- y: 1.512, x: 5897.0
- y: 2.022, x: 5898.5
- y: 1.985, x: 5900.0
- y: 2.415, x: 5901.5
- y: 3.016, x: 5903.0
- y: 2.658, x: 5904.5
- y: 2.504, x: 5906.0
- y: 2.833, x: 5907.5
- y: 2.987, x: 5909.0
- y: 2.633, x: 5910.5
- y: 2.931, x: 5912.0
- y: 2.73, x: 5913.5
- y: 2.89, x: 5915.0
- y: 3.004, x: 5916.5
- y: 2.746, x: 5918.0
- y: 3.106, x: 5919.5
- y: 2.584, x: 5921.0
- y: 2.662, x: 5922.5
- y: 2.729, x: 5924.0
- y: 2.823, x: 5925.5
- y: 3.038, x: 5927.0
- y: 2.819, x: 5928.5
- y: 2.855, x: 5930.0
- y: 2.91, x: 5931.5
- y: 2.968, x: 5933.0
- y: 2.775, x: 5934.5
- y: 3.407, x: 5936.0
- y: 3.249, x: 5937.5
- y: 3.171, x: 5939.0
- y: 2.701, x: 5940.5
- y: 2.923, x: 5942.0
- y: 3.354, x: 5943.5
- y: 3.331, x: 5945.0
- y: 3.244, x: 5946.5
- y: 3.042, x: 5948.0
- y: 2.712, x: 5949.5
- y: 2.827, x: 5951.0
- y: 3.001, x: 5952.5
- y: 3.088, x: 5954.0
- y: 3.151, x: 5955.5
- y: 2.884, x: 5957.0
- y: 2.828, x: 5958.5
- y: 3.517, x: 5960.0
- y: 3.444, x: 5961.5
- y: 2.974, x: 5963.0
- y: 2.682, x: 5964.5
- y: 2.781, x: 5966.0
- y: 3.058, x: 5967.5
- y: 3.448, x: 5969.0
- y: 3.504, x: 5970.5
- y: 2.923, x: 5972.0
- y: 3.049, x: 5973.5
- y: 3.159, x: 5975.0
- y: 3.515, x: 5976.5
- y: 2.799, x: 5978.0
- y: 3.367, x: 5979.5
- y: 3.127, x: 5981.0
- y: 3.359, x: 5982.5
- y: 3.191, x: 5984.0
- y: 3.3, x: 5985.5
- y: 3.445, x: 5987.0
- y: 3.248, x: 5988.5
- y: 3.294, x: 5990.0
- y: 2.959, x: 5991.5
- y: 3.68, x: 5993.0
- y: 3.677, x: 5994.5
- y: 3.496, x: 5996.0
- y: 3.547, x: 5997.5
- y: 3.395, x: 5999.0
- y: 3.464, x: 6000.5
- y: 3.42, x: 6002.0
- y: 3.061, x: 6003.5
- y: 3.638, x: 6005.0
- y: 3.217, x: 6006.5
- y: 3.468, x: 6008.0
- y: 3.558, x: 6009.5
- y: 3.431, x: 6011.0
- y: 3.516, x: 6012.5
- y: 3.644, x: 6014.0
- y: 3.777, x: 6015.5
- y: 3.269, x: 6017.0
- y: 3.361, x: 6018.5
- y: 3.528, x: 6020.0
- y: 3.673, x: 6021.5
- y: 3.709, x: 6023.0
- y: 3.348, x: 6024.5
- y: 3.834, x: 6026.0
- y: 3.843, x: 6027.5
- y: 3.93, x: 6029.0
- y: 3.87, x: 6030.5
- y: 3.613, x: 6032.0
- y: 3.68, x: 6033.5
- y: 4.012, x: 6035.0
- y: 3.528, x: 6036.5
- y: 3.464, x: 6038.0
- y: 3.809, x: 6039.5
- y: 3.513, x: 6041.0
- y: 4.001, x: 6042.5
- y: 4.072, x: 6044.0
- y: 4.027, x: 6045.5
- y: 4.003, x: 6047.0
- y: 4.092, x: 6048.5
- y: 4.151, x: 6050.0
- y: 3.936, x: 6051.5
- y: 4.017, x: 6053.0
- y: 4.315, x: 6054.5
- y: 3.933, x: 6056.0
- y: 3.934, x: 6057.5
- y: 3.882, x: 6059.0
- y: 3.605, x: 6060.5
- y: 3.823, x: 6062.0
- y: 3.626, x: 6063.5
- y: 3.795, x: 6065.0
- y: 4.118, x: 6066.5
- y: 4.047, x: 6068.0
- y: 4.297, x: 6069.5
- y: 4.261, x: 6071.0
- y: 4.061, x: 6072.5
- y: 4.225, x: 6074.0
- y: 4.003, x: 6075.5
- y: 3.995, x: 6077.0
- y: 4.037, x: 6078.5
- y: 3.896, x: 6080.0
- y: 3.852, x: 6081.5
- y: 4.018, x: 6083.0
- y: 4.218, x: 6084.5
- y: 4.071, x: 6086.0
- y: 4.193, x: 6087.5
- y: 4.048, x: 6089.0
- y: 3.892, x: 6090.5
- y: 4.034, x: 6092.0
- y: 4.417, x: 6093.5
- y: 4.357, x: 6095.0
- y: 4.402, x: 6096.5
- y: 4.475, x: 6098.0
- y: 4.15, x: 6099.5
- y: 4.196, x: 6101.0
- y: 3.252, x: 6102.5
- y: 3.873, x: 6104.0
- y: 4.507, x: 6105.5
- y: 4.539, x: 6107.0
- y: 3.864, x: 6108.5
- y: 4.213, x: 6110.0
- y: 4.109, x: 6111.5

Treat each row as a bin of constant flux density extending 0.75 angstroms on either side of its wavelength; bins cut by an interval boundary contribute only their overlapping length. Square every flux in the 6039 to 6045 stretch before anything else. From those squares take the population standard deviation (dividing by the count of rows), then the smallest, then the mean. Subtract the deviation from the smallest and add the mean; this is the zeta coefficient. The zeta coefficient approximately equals 26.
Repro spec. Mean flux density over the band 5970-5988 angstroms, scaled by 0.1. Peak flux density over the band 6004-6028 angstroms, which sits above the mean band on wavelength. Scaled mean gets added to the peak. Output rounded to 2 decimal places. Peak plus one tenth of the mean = 4.17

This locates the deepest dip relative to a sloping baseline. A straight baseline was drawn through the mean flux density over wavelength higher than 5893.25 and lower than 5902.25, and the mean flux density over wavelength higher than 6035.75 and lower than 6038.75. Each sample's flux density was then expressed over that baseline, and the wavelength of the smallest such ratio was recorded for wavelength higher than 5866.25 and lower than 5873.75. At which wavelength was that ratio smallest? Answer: 5871.5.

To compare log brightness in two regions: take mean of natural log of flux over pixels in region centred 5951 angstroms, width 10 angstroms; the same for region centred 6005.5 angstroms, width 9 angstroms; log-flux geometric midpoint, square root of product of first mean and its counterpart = 1.16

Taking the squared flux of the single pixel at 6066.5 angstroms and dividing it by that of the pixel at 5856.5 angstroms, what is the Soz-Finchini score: 2.1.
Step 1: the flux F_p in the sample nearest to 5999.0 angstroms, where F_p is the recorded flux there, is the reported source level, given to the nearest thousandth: 3.395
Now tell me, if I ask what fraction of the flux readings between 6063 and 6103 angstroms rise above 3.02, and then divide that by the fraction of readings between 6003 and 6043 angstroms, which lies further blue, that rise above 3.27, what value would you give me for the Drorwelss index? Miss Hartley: 1.1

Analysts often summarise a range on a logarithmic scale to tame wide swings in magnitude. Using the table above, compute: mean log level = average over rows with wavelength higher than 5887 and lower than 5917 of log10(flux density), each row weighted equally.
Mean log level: 0.34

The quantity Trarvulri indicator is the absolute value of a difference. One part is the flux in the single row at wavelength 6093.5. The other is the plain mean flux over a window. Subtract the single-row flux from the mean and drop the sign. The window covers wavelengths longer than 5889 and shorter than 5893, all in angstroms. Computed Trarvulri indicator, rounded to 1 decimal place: 2.9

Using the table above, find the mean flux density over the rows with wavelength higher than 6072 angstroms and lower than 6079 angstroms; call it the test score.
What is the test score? 4.1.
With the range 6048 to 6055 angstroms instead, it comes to 4.1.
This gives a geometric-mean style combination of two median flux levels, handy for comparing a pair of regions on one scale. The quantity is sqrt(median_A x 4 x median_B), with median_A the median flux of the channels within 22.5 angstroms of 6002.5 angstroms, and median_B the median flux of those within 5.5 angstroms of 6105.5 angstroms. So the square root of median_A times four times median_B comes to 7.6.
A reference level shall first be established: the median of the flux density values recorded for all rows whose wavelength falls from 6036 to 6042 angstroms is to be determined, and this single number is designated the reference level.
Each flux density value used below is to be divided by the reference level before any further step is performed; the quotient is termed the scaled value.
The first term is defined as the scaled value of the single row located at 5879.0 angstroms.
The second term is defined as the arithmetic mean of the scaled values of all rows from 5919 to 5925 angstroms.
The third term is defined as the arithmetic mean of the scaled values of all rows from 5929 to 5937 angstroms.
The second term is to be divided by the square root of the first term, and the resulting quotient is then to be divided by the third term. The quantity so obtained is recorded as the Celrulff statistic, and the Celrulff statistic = 1.05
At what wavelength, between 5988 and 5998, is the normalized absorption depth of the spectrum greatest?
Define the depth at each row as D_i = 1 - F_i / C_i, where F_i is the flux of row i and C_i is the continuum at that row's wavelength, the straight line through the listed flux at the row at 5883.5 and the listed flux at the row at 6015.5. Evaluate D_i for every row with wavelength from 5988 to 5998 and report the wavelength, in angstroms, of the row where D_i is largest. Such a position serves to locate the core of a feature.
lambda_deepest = 5991.5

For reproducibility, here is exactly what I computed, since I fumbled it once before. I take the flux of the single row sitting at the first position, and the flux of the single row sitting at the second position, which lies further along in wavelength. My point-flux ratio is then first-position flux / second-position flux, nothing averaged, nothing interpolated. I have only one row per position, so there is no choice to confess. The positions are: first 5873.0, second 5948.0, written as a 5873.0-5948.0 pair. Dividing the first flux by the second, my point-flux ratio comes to 1.01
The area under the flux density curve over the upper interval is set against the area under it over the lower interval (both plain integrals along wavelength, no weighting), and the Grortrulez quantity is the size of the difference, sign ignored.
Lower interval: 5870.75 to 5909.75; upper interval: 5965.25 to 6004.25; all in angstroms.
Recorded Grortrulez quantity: 35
